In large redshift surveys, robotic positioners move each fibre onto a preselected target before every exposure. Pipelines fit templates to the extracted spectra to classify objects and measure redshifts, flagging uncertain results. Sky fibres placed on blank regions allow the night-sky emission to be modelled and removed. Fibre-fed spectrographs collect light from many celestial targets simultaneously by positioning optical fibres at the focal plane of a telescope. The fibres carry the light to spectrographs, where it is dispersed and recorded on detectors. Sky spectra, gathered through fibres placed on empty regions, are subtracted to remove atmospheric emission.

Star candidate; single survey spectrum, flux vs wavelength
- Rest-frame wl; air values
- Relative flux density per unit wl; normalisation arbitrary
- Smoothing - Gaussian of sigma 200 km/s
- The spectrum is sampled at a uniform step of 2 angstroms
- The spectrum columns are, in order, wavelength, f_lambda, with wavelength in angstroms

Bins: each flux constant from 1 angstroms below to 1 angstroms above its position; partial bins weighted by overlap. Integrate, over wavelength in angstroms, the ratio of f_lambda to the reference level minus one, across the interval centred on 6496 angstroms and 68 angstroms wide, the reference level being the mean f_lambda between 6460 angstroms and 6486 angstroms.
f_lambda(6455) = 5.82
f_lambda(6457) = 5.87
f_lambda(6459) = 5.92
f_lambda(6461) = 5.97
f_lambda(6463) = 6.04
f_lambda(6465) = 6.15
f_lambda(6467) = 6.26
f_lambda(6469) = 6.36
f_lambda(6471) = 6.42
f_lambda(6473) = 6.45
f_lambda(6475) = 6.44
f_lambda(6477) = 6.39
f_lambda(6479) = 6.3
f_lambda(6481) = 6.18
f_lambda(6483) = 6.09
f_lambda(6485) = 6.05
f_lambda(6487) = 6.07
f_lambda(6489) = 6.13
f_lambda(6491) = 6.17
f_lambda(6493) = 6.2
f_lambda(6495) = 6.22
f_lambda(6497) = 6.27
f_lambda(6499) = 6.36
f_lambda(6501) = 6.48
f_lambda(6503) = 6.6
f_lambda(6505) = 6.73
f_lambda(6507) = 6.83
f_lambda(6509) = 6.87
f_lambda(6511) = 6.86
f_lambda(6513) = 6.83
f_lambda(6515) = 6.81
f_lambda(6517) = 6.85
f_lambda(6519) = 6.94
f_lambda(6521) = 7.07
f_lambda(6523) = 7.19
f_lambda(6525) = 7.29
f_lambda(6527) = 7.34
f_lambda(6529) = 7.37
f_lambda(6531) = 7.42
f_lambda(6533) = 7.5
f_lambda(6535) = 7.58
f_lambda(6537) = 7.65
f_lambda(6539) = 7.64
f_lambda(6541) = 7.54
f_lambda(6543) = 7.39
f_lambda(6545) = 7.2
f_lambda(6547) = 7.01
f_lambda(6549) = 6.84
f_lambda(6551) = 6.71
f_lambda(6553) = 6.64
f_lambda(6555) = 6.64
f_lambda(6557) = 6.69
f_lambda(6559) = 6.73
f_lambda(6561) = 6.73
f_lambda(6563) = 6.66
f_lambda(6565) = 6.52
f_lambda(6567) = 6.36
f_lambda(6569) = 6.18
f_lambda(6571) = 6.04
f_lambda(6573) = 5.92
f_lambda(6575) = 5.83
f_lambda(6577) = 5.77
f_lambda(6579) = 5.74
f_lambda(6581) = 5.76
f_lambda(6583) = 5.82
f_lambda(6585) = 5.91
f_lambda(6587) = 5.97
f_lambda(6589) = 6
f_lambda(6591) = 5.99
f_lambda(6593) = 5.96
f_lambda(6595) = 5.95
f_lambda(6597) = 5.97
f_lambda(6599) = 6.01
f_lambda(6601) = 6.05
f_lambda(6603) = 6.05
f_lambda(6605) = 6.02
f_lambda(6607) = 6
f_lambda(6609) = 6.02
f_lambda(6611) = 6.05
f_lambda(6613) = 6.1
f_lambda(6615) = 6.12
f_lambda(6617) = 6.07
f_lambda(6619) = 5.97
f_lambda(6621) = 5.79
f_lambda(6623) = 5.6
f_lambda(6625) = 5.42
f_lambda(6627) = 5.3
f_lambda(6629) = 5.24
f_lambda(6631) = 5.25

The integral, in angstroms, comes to 3.4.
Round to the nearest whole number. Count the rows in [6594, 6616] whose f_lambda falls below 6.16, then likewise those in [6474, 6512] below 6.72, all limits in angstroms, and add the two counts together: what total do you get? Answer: 26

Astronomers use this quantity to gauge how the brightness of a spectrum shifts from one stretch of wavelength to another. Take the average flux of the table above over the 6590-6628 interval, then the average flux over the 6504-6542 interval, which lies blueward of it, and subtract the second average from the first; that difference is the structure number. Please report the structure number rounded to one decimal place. -1.3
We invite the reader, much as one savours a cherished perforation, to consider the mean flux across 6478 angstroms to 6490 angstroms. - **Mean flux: 6.1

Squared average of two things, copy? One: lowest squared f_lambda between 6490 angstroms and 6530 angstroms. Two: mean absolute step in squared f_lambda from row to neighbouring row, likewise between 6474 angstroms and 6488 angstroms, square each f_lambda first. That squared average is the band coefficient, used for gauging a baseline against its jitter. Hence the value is 379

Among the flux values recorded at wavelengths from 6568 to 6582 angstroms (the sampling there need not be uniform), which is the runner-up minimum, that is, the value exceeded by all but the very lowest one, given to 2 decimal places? 5.76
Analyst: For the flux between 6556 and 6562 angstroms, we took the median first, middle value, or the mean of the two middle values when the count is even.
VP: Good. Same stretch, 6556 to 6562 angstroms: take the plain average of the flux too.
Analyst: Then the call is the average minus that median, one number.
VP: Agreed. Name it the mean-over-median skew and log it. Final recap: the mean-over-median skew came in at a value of -0.013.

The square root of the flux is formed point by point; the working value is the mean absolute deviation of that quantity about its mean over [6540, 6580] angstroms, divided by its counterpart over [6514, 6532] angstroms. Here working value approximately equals 2.2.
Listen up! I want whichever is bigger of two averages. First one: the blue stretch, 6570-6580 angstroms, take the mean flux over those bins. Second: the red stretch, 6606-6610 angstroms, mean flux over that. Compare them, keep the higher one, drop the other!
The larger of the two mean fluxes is 6.0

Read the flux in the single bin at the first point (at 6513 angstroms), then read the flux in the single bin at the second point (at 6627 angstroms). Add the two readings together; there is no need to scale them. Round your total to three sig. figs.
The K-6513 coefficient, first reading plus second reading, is 12.1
